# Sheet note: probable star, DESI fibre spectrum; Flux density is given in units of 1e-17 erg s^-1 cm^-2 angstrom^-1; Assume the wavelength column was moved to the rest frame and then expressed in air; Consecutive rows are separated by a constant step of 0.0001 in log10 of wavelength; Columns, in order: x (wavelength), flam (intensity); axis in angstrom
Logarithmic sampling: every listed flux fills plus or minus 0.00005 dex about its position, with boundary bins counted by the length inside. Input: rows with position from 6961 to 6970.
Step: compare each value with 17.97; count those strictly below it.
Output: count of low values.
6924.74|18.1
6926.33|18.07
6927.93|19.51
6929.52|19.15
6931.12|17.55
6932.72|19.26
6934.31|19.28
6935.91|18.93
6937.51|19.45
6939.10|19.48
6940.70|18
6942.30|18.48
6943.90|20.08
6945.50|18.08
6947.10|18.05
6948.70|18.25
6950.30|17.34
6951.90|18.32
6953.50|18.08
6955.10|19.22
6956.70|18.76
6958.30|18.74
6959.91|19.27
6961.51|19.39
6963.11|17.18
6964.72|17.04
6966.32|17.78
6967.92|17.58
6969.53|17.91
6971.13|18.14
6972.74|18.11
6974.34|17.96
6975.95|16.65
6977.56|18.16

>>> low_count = 5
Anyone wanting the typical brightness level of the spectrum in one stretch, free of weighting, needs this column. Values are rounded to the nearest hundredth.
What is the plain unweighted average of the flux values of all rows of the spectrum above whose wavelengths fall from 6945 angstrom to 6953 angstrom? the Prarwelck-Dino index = 18.01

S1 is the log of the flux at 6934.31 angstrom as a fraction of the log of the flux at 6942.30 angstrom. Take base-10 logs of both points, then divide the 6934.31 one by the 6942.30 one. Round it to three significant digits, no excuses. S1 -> 1.01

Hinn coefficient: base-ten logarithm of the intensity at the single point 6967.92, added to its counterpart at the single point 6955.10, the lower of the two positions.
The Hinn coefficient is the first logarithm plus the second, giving 2.53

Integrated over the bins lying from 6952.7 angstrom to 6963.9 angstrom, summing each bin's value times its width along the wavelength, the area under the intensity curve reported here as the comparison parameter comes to 209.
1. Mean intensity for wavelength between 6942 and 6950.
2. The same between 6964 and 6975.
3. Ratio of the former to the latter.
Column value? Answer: 1.04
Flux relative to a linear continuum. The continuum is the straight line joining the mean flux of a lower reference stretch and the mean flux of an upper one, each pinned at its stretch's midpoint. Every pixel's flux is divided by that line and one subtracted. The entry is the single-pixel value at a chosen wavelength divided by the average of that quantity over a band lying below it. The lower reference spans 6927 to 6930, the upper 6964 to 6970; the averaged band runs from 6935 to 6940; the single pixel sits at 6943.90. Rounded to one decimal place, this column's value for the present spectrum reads 4.1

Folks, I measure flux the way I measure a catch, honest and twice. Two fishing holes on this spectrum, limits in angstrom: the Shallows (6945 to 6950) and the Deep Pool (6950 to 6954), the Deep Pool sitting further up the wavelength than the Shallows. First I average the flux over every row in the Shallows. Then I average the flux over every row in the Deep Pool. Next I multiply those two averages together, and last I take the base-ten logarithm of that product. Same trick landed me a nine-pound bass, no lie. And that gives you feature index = 2.511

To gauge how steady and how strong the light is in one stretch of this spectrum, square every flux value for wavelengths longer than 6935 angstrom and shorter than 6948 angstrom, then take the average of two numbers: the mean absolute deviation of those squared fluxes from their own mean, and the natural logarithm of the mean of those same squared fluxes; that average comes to 16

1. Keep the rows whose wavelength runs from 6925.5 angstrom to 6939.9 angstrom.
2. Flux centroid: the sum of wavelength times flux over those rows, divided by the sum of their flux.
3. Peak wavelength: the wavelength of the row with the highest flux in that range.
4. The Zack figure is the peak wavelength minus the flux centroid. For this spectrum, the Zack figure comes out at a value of -4.8 angstrom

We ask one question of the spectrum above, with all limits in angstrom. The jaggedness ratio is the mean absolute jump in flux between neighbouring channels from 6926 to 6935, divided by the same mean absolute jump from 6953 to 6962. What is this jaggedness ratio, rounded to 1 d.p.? 2.3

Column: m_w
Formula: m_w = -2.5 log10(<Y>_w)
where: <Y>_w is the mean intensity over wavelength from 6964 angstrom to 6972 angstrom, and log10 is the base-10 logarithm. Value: -3.12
